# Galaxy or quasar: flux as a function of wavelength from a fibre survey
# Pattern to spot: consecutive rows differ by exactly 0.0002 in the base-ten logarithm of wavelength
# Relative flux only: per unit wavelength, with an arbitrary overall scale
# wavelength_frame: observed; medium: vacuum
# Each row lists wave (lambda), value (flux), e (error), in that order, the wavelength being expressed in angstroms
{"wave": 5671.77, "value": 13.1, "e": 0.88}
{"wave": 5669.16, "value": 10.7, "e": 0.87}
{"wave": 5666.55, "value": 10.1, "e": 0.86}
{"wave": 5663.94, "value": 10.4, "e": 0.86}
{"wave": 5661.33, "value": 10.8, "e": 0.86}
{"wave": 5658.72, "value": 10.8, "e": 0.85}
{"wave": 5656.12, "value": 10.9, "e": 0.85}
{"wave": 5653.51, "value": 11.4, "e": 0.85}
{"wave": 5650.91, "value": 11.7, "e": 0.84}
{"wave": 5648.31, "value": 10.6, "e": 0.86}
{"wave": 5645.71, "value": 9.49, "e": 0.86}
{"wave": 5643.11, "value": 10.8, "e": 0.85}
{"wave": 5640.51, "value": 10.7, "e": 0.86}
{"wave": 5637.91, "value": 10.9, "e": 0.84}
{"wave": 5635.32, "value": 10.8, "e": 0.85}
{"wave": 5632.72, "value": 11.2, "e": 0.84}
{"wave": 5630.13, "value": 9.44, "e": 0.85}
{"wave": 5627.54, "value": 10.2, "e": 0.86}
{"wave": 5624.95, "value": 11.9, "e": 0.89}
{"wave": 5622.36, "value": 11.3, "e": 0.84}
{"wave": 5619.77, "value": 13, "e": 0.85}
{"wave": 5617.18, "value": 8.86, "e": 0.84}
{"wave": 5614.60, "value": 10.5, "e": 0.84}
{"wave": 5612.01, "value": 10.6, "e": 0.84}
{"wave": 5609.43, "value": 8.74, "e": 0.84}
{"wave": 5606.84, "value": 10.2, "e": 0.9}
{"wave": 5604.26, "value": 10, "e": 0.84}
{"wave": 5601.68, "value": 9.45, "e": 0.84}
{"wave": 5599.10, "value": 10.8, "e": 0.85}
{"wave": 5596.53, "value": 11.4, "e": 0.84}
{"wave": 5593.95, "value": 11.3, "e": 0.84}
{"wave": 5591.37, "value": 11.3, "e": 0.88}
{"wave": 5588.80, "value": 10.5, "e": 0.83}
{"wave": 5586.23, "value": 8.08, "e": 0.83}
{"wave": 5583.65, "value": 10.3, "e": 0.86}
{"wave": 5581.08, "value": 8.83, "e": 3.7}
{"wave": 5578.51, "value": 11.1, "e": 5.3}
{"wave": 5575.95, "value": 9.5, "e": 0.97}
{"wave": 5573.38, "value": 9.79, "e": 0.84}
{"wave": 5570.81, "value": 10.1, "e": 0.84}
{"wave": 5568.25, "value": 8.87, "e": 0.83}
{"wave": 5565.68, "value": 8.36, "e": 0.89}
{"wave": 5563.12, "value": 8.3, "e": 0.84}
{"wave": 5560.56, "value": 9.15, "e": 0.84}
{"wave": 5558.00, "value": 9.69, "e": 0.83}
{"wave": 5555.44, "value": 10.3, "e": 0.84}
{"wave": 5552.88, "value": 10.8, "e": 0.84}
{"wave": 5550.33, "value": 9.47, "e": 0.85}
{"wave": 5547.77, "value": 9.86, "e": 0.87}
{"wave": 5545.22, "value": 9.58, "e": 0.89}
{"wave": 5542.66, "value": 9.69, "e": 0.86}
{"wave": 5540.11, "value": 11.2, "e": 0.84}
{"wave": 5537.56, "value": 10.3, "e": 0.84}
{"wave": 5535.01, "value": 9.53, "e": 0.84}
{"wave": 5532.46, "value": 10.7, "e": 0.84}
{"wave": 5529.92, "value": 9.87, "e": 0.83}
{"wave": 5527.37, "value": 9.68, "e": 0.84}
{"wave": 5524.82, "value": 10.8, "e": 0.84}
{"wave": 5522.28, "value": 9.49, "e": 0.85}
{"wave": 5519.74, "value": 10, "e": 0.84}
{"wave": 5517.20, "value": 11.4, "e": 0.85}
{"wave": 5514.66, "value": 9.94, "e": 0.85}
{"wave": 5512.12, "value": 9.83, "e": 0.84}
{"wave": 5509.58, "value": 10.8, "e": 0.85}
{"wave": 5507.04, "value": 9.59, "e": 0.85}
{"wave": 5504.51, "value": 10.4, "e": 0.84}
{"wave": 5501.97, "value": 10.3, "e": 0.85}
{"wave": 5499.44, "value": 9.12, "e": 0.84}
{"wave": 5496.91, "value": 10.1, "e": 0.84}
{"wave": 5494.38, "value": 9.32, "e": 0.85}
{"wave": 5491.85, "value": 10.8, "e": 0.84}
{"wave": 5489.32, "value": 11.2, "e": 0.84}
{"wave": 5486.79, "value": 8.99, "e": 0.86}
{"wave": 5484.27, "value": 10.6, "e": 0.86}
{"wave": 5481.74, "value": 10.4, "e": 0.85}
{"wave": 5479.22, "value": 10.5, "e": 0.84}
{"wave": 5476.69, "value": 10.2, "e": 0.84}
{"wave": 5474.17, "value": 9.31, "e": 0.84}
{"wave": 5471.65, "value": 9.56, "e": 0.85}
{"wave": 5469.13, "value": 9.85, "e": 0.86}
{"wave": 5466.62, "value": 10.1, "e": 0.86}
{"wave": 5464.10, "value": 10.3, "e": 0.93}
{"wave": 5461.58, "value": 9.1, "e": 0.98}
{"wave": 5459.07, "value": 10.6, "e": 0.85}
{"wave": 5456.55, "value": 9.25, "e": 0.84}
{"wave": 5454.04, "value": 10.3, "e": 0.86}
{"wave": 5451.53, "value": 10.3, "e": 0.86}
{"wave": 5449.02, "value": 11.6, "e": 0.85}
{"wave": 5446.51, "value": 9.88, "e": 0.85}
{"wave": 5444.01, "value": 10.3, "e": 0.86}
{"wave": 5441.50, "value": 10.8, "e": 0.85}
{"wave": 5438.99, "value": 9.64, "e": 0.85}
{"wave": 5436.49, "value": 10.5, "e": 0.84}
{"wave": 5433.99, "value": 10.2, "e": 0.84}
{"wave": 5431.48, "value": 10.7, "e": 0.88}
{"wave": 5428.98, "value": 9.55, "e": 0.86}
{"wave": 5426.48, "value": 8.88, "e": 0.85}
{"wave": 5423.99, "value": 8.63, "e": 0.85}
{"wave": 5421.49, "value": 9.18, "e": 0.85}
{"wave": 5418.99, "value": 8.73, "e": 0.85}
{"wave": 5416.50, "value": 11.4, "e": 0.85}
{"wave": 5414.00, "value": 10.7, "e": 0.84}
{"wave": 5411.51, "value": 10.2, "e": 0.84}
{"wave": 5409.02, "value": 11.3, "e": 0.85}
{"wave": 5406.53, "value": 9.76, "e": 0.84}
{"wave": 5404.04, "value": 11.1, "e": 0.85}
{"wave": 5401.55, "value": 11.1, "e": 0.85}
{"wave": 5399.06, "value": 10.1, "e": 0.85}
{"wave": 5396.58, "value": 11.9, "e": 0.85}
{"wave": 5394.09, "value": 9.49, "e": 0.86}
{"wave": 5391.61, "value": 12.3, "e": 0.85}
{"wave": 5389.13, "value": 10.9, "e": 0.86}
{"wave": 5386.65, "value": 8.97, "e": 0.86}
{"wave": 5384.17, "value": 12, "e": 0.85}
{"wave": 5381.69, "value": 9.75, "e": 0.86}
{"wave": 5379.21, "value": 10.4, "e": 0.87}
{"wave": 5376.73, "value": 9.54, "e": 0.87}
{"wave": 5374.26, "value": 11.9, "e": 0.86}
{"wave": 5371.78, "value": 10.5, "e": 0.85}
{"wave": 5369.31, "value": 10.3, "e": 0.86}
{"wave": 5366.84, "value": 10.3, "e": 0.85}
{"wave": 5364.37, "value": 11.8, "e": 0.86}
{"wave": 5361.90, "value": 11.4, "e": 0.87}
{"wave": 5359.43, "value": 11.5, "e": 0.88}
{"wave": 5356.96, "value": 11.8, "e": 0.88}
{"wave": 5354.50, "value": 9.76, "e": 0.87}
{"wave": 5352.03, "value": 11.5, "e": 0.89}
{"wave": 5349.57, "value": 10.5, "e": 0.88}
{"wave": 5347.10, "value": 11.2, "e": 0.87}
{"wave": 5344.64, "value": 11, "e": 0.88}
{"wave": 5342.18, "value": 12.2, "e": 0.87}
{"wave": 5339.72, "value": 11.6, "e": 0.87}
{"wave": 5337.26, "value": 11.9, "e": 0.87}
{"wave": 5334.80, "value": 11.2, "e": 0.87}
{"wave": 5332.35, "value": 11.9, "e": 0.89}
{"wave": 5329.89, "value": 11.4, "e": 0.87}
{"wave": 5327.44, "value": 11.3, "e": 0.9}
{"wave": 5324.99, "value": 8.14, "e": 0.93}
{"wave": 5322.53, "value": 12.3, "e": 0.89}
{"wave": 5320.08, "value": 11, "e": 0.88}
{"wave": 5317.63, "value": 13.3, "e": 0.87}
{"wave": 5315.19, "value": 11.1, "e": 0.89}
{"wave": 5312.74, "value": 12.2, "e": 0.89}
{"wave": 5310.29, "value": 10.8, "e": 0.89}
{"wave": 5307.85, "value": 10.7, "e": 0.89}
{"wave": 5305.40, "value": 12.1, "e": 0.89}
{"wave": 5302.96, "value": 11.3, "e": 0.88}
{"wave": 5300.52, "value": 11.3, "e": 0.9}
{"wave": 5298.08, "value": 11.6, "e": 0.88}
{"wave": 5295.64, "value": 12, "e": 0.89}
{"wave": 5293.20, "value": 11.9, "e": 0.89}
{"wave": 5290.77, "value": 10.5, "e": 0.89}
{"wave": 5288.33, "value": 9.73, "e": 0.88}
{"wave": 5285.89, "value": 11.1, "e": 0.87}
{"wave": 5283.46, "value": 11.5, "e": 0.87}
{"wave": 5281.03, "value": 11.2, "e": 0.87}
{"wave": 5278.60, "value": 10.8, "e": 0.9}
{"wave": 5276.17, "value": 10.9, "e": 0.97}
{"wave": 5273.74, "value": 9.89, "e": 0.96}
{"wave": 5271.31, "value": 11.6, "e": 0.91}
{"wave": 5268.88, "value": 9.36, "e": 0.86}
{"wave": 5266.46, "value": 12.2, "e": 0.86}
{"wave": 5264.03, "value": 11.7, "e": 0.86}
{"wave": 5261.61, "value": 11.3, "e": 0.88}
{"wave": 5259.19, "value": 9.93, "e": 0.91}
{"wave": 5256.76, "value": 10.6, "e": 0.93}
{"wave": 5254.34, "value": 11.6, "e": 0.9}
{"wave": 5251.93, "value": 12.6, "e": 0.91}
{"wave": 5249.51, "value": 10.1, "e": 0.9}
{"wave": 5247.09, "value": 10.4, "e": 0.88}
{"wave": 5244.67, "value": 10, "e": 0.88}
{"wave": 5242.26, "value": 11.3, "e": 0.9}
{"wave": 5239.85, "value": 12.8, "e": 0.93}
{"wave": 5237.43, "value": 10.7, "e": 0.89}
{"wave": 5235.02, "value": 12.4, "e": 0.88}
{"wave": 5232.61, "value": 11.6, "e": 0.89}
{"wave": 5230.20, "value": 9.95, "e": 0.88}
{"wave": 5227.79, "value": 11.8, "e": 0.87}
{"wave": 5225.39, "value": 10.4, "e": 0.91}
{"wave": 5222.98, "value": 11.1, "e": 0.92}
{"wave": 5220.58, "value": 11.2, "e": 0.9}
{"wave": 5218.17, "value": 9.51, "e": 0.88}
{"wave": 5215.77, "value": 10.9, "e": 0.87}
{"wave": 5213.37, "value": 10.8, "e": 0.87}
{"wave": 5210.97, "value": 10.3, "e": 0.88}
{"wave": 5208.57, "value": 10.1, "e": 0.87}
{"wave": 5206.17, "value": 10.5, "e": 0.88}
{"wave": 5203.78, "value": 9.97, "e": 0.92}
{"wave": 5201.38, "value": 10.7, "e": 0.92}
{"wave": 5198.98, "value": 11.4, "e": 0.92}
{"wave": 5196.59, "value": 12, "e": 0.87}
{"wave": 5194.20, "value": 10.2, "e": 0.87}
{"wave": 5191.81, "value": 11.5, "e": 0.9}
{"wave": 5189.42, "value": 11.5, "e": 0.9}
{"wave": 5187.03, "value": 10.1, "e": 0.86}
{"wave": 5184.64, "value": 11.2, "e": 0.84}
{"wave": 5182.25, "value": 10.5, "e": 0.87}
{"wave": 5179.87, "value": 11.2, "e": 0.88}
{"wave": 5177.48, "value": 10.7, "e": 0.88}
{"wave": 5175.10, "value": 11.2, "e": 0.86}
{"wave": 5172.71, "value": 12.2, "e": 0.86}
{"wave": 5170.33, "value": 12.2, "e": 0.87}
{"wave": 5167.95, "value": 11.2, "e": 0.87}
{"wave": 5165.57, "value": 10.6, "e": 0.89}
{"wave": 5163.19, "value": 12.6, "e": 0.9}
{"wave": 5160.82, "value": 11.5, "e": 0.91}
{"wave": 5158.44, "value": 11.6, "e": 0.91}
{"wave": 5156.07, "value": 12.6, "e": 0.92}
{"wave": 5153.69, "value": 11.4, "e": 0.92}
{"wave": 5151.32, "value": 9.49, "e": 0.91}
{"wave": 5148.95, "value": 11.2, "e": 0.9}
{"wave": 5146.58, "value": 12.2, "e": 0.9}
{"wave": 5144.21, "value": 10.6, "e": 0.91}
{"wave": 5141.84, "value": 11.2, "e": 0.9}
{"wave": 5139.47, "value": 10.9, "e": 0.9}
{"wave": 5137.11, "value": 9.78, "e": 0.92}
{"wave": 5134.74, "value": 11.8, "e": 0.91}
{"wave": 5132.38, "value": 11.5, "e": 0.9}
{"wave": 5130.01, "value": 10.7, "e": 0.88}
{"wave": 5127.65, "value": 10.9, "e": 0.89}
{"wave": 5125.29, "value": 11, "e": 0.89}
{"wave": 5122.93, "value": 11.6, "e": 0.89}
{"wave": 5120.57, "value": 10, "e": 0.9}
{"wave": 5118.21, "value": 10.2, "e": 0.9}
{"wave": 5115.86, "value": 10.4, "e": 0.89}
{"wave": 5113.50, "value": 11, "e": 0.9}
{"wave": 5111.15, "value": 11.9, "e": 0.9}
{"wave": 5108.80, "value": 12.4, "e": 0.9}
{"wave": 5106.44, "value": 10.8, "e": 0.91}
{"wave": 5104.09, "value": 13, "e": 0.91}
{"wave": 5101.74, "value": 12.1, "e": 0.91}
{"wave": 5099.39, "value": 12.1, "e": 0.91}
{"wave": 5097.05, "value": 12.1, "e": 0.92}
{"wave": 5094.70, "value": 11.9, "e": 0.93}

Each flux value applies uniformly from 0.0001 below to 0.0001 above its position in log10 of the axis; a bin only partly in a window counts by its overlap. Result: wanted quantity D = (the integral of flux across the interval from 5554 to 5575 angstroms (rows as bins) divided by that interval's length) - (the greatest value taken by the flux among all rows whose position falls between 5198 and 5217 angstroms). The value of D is -2.1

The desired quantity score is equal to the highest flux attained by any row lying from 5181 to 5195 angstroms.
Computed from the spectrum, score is 11.5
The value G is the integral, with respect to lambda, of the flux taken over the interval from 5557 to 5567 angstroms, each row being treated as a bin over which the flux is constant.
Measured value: 88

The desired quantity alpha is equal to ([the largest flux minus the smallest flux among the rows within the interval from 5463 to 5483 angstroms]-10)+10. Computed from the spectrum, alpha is 1.2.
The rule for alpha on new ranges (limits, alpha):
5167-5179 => 1.5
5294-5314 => 1.5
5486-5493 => 2.2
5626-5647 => 1.8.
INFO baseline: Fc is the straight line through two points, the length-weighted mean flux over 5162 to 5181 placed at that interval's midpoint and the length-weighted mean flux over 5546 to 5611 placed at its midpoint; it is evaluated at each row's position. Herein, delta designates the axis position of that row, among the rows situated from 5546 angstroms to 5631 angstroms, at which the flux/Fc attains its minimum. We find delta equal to 5586.23 angstroms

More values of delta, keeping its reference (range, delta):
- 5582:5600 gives 5586.23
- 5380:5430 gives 5423.99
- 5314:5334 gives 5324.99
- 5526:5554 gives 5550.33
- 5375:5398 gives 5386.65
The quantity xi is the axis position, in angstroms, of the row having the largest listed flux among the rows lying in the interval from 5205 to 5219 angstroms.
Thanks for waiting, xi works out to 5215.77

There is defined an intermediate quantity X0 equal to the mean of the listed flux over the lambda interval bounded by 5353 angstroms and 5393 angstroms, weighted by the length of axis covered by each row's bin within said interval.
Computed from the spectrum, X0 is 10.8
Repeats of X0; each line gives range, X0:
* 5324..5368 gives 11.2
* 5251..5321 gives 11.2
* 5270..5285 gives 11.0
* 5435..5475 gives 10.1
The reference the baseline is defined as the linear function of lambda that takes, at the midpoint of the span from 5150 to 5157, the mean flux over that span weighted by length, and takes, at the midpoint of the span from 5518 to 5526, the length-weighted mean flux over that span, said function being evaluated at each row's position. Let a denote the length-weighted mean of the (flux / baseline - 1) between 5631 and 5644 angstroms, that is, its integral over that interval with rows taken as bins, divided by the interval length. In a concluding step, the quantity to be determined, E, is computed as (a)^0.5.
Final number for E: 0.31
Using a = 0.096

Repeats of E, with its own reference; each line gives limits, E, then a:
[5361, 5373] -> 0.16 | 0.026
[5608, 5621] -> 0.20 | 0.039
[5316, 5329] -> 0.22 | 0.049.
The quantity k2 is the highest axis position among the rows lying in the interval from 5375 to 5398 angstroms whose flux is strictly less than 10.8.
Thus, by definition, 5394.09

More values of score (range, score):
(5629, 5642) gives 11.2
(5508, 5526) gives 11.4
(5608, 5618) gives 10.6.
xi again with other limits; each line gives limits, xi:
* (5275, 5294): 5293.20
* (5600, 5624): 5619.77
